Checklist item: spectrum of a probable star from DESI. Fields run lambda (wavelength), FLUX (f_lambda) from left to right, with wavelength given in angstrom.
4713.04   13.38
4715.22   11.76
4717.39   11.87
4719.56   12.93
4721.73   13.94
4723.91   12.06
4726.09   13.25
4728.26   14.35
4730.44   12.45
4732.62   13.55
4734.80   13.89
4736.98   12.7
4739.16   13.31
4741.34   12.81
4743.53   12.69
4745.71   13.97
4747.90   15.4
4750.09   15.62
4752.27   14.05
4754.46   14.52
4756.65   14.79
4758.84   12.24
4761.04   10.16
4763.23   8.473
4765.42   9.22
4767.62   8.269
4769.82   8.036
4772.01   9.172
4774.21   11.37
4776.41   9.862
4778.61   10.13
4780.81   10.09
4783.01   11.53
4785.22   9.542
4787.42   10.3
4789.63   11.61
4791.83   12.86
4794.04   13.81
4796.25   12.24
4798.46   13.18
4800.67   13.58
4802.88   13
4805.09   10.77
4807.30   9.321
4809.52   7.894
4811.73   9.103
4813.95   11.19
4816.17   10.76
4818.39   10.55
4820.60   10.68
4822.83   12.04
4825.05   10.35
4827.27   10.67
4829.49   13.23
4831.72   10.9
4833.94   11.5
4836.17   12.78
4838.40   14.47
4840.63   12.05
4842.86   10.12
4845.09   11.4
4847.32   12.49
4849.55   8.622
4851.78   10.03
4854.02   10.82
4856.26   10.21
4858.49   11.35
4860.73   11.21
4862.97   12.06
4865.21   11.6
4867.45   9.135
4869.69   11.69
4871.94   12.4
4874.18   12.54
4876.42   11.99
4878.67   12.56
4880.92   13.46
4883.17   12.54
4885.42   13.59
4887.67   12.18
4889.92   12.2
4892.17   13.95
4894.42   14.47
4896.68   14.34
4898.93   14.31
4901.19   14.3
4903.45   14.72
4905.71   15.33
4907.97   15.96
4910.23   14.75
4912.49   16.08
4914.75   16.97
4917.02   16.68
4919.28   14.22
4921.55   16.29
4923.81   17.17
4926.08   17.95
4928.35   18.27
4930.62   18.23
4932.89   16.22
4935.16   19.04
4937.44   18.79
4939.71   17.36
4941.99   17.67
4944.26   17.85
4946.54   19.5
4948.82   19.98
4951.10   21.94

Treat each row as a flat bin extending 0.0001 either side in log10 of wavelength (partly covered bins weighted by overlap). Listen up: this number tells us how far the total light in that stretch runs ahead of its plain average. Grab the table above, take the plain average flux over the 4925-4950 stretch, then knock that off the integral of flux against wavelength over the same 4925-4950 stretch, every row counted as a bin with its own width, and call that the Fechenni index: 438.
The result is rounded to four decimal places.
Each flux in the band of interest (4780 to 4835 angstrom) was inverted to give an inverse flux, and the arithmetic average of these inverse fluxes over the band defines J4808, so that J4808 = 0.0907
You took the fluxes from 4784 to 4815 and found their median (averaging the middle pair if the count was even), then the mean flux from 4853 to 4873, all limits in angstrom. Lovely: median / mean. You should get 1.02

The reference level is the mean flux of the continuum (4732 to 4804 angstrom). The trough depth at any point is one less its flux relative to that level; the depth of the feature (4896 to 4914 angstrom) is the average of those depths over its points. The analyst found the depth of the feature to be -0.25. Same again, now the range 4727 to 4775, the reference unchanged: -0.03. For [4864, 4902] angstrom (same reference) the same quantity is -0.07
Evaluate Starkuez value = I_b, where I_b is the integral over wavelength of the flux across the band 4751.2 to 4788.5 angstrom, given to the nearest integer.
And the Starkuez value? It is 399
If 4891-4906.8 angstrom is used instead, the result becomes 229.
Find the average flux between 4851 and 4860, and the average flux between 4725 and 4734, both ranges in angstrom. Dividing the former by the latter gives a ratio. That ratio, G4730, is 0.79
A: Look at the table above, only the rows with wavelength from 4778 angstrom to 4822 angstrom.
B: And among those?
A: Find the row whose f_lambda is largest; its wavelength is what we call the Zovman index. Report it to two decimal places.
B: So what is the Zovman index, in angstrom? 4794.04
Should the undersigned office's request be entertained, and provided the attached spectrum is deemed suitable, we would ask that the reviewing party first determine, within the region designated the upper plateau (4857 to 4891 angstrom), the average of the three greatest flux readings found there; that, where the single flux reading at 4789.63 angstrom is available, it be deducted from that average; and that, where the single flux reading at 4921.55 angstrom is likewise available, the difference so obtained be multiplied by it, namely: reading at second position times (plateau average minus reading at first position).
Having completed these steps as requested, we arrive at 26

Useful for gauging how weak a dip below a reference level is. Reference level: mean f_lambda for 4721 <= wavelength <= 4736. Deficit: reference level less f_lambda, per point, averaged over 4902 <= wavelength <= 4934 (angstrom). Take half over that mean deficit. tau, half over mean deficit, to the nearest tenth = -0.2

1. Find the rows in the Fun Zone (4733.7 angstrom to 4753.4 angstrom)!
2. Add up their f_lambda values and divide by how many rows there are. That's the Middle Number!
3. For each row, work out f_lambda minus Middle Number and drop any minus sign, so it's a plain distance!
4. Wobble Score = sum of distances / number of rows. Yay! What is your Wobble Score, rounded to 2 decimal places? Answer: 0.84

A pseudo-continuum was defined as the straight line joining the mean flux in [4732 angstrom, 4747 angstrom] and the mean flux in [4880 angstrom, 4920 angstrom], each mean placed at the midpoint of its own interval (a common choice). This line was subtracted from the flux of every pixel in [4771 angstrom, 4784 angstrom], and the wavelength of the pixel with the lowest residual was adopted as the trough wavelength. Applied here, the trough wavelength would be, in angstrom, 4772.01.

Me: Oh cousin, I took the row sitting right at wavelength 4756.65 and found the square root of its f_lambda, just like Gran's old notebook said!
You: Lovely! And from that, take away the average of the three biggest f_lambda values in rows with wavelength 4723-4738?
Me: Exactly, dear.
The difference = -10.1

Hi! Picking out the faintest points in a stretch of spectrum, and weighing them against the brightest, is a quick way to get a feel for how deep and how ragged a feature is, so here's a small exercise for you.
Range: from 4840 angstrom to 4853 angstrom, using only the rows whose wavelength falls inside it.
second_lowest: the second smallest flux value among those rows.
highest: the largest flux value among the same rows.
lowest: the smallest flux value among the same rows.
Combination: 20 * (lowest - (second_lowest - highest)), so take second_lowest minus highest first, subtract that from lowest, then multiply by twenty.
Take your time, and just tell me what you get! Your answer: 222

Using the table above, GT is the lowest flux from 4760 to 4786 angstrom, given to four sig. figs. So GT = 8.036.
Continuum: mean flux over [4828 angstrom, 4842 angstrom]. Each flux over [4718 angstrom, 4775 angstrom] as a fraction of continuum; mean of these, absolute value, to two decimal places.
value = 1.00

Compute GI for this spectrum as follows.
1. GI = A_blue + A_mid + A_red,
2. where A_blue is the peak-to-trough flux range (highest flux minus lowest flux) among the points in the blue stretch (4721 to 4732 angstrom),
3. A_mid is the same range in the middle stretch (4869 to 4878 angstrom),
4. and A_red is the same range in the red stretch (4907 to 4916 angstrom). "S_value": 5.4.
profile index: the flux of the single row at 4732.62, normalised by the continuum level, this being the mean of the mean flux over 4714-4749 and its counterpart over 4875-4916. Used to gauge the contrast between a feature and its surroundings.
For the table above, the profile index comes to 1.0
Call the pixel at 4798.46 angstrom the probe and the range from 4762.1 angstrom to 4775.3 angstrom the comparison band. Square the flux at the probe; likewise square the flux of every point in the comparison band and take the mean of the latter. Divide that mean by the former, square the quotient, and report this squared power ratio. 0.23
